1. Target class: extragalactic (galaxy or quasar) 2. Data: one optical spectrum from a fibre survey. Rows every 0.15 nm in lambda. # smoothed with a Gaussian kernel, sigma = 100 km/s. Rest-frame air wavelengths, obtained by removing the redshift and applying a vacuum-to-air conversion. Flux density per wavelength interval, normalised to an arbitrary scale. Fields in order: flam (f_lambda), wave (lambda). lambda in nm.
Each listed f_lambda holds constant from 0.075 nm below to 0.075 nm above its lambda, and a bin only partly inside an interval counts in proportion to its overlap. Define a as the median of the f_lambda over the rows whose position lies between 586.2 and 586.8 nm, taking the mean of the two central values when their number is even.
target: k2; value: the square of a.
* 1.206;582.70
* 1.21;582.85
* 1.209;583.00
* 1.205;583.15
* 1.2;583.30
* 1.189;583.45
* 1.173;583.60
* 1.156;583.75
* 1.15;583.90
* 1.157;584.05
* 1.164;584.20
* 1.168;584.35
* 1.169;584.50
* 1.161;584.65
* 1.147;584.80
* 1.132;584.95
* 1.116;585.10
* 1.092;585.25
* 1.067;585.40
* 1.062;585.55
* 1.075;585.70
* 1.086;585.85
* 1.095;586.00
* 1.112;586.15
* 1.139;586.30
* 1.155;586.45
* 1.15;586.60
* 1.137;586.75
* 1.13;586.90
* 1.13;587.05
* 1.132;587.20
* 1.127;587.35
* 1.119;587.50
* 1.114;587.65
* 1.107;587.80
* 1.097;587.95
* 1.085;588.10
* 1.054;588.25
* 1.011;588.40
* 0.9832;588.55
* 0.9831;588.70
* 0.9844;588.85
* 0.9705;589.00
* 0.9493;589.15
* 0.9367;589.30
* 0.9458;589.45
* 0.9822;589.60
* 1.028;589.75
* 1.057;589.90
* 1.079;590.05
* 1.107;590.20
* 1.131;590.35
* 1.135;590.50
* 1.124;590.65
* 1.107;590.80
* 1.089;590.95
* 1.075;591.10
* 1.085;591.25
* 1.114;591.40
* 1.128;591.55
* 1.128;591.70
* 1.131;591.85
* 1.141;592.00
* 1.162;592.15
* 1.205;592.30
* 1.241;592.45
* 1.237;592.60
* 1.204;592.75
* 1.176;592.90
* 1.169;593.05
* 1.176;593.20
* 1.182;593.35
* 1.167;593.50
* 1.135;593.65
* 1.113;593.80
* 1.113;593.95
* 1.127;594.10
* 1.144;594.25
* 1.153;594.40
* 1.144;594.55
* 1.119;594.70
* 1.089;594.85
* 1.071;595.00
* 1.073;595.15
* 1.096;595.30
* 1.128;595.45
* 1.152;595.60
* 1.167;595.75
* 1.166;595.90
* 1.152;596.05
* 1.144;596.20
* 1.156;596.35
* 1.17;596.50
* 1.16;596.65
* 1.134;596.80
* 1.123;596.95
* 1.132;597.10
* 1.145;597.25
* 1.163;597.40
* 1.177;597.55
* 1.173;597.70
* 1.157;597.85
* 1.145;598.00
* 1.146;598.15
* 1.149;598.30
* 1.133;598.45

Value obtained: 1.31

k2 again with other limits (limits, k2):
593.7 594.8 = 1.27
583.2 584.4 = 1.36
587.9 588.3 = 1.18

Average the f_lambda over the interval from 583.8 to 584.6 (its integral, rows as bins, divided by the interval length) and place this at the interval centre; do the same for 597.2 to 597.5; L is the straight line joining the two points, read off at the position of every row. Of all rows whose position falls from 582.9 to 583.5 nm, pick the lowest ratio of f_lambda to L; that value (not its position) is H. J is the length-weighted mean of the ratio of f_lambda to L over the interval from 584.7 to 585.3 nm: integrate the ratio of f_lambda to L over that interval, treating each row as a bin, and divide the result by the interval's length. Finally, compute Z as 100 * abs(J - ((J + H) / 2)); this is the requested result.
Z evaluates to 2.7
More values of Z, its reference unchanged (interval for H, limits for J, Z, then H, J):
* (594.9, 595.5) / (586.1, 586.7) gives 2.9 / 0.925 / 0.98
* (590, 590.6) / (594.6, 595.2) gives 0.6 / 0.931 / 0.94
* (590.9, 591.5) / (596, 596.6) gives 3.6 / 0.928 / 1.00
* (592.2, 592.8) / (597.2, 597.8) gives 1.6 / 1.039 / 1.01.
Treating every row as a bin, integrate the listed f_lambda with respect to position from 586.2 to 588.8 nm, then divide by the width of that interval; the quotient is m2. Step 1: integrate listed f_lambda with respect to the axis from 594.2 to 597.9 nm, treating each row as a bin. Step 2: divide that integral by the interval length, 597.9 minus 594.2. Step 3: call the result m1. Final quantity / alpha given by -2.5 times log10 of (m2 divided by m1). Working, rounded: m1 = 1.14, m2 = 1.10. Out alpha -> 0.04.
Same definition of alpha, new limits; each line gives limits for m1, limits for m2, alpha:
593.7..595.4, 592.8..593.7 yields -0.05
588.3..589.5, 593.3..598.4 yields -0.17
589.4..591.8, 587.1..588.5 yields -0.01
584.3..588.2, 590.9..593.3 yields -0.03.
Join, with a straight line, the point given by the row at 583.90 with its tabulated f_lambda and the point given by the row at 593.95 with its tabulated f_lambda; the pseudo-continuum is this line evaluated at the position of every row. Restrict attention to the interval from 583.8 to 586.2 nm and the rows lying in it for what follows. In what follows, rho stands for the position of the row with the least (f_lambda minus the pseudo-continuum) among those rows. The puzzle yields 585.55 nm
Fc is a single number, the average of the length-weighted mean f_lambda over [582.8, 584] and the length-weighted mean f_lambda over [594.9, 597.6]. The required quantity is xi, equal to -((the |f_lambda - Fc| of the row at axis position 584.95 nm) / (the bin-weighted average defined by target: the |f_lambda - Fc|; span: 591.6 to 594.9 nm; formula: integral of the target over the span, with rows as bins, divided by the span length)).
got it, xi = -0.9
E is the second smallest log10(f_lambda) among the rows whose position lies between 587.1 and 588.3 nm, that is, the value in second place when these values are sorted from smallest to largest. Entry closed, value 0.035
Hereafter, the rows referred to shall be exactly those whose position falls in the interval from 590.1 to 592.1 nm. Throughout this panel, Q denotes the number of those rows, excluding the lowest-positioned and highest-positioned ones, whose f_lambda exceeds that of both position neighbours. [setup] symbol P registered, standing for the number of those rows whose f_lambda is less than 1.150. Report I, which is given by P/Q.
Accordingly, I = 13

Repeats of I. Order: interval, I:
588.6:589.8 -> 8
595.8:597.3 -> 5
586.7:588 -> 9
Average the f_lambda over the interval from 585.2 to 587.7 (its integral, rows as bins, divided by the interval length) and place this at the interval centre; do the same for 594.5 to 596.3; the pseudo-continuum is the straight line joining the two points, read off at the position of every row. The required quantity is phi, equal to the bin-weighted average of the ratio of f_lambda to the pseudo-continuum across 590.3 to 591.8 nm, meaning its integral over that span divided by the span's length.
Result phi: 0.99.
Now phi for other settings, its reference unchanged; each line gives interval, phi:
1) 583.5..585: 1.04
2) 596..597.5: 1.02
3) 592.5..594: 1.04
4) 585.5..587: 1.00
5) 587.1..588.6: 0.97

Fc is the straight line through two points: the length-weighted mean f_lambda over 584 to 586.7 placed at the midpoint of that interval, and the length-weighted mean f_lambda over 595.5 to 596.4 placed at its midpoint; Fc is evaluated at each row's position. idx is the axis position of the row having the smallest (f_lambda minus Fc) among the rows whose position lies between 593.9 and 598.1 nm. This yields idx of 595.00 nm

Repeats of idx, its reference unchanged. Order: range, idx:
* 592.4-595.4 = 595.00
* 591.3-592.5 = 591.40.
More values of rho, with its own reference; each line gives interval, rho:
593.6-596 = 595.00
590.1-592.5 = 591.10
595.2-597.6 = 595.30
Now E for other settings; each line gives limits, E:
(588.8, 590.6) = -0.024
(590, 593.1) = 0.033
